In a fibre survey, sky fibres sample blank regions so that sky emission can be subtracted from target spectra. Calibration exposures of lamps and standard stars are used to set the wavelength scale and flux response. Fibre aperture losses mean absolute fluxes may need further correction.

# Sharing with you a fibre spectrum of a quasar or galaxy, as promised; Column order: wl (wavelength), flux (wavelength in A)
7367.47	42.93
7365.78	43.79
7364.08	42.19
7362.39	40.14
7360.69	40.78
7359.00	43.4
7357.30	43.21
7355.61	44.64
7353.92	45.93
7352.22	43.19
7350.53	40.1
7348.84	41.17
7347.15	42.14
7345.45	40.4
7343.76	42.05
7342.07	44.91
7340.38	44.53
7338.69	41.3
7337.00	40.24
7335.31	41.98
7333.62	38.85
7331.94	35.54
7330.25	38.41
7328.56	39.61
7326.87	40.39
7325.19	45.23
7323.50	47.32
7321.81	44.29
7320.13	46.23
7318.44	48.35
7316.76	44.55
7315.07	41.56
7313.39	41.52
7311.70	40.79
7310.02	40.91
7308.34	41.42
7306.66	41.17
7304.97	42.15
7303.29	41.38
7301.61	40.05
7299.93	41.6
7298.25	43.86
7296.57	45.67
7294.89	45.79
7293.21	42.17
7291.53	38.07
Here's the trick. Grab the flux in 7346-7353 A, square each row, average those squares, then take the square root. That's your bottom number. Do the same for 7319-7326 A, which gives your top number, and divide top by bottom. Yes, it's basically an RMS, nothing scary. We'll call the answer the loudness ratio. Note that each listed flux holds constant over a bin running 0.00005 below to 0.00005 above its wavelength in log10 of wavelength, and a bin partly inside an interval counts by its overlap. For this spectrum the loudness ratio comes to 1.10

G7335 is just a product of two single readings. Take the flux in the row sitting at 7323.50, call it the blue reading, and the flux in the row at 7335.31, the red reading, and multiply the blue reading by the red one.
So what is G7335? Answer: 1986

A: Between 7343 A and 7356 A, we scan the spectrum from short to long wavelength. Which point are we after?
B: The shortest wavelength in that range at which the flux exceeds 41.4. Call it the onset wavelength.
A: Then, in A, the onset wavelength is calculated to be 7343.76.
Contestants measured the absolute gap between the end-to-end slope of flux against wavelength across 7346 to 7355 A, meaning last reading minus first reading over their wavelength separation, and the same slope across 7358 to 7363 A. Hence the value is 1.5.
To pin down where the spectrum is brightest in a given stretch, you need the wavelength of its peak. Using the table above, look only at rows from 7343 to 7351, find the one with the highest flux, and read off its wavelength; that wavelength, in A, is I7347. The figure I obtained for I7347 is 7347.15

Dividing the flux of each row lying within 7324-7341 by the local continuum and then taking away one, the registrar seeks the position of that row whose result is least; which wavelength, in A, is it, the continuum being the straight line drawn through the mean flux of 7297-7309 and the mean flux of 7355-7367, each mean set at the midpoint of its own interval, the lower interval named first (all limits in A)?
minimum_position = 7331.94 A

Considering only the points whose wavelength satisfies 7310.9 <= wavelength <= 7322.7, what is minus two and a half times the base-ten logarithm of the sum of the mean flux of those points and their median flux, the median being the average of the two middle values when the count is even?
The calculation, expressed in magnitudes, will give -4.86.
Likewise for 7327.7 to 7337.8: -4.73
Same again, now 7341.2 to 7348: -4.82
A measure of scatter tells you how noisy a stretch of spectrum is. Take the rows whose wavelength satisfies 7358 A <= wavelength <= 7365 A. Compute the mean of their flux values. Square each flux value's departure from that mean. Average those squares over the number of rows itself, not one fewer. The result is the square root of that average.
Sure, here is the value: 1.3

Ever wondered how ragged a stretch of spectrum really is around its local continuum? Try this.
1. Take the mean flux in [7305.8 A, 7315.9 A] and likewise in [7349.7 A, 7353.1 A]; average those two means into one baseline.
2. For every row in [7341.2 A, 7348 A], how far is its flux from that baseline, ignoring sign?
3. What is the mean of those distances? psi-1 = 1.5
